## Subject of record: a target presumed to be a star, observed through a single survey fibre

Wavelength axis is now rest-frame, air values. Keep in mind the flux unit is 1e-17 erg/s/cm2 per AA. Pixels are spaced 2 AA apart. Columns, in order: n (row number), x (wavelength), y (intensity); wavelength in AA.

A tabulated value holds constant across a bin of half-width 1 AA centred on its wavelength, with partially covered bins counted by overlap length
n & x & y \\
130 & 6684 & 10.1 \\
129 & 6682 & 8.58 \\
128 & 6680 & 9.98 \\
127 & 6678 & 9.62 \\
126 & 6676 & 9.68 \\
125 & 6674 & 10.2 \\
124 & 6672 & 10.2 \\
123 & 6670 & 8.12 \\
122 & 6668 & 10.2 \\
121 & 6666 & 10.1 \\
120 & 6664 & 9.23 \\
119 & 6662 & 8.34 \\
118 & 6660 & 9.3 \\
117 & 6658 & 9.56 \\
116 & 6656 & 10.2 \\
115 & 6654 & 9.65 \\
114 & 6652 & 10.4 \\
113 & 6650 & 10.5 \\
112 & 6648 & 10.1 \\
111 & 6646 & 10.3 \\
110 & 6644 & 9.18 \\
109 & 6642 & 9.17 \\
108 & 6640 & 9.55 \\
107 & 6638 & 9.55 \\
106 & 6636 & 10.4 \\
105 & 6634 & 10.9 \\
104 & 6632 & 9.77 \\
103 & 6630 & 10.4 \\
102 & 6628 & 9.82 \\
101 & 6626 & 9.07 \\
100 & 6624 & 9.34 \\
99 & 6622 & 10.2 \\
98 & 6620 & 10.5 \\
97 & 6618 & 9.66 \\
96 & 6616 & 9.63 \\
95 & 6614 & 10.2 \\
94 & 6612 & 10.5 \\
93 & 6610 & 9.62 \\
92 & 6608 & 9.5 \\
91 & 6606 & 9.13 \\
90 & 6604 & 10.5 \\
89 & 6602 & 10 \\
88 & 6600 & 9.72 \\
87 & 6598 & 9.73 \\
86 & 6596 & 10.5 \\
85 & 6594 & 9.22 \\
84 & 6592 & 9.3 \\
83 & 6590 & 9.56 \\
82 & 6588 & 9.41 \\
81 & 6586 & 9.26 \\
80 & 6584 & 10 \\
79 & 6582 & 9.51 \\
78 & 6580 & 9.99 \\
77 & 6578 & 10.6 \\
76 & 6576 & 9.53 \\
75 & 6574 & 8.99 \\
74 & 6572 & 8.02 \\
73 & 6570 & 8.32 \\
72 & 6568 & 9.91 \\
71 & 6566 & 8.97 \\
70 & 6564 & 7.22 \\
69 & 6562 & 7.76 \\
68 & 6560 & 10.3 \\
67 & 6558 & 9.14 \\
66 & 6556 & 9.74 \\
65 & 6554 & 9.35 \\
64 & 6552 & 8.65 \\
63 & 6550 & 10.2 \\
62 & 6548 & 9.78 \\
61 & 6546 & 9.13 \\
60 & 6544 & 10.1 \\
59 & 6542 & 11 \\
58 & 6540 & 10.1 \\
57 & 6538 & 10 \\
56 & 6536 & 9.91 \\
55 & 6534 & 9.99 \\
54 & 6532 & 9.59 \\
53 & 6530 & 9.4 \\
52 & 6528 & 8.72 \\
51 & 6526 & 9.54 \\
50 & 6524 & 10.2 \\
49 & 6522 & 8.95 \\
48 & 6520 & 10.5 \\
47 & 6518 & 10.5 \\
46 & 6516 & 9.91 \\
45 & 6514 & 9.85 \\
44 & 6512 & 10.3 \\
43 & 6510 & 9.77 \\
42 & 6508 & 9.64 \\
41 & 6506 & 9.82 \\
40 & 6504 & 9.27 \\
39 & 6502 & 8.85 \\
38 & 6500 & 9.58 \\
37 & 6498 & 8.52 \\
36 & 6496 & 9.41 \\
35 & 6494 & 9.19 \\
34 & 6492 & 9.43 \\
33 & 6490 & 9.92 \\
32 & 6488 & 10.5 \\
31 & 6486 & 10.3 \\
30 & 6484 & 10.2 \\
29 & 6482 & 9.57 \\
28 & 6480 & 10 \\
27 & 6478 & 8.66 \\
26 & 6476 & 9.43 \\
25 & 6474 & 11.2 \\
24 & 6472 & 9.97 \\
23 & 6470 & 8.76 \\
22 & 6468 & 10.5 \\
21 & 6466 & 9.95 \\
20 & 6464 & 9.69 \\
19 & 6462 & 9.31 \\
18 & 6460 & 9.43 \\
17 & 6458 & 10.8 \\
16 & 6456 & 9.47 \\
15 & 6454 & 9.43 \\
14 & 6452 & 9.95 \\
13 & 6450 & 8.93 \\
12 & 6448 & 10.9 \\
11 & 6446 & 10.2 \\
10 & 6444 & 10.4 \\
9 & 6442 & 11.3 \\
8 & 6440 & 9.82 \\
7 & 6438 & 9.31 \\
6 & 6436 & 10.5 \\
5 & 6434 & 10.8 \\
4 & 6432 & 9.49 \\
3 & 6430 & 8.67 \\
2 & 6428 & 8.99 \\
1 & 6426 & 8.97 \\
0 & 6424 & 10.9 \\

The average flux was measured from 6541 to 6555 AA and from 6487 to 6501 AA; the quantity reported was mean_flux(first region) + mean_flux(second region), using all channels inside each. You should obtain 19.3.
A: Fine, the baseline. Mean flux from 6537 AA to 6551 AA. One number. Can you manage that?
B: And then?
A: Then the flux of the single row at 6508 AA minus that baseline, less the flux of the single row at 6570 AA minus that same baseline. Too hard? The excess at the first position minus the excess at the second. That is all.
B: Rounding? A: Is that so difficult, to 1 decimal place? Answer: 1.3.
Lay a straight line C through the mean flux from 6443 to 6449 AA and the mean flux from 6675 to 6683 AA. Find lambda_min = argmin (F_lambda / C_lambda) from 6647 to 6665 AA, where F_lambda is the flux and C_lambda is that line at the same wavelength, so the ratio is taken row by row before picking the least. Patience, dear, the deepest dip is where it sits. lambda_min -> 6662 AA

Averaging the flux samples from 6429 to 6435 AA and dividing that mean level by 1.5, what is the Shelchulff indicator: 6.44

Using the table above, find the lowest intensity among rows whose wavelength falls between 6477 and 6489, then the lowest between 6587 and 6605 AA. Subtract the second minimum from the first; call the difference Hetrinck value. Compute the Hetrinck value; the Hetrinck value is -0.6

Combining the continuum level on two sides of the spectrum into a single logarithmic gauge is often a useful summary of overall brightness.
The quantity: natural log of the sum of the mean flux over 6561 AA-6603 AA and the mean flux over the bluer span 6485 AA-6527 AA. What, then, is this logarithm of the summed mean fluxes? 2.95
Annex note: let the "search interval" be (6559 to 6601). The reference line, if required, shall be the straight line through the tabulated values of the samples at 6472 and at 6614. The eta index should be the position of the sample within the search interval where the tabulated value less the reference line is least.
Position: 6564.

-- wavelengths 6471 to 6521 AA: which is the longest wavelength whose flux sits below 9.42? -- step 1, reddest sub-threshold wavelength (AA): 6504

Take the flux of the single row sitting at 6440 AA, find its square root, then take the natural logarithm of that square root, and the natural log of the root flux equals 1.14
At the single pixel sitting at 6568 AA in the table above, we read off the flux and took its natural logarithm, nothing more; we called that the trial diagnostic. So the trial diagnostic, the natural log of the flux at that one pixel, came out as 2.29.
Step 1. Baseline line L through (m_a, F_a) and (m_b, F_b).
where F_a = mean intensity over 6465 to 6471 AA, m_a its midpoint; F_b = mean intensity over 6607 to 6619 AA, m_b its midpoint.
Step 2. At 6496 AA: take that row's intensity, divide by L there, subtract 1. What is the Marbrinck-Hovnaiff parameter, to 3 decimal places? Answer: -0.036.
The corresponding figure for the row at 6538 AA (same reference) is 0.021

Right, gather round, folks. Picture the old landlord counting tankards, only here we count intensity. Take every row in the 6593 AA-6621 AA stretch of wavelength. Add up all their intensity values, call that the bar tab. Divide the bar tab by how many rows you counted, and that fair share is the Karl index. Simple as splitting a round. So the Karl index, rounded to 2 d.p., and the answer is 9.89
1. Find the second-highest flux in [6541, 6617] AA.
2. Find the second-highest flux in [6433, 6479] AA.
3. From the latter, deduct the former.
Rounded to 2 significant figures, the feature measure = 0.60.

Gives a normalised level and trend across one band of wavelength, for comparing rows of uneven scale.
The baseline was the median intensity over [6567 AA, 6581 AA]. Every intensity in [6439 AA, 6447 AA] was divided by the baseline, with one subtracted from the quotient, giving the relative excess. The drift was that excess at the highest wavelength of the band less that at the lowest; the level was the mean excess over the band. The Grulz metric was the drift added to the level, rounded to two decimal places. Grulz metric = 0.13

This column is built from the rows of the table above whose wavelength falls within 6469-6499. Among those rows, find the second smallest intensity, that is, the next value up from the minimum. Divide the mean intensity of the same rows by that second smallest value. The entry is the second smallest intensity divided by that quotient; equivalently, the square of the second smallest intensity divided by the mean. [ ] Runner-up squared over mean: 7.8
